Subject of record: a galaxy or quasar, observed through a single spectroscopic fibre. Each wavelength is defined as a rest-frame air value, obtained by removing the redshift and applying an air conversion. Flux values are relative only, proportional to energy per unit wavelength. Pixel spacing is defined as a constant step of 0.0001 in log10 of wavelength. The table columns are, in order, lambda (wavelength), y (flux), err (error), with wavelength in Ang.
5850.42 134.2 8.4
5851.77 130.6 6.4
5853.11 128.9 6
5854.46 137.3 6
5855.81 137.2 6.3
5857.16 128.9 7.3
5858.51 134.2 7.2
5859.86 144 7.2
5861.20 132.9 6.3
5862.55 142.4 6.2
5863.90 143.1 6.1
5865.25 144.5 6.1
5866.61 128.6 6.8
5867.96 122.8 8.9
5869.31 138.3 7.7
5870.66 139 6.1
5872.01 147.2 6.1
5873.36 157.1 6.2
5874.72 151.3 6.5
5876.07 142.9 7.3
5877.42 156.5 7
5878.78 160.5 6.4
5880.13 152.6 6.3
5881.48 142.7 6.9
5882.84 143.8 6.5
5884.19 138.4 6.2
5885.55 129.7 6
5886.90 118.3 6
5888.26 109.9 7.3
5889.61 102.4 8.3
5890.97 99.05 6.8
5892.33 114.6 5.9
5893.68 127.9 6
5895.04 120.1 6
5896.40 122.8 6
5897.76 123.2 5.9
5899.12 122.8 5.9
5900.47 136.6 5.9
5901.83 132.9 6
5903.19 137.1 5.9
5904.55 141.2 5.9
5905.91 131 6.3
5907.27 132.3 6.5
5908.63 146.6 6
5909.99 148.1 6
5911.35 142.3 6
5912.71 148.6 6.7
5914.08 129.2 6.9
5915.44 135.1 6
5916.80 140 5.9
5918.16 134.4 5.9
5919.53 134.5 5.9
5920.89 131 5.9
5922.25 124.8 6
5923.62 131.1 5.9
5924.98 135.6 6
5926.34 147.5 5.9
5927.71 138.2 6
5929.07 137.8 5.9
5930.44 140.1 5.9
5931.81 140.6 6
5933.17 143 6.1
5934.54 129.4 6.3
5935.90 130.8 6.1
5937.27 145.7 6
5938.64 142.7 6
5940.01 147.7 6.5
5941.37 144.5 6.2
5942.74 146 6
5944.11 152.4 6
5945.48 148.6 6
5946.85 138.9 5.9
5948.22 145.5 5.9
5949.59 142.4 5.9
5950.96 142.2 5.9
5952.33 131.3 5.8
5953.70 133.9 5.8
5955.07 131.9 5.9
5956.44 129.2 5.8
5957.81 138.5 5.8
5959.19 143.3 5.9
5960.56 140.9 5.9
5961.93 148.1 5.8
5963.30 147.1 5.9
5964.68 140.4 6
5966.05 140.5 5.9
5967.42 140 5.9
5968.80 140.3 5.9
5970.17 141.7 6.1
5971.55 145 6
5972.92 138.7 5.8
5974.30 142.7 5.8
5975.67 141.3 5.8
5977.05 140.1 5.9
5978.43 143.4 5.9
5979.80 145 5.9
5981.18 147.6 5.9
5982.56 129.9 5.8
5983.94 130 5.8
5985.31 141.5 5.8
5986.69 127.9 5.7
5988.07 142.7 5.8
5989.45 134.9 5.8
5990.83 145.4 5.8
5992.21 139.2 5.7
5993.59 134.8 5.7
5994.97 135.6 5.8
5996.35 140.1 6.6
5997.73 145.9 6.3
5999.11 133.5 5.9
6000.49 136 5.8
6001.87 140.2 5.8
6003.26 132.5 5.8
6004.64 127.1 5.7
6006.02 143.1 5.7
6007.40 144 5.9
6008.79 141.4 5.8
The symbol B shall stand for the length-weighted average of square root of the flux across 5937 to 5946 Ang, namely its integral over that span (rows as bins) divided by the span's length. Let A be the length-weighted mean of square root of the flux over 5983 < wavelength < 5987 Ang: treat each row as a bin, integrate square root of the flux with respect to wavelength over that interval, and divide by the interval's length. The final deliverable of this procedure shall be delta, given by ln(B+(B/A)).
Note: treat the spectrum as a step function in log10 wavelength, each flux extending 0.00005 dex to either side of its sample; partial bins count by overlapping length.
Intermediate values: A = 11.6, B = 12.11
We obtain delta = 2.58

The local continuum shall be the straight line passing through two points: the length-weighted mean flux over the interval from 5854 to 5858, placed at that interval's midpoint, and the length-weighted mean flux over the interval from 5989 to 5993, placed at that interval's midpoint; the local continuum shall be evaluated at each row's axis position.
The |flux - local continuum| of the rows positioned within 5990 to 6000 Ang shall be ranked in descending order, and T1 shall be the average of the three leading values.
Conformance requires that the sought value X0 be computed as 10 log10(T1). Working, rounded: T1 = 6.0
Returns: 7.8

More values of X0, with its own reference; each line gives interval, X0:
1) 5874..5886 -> 13.3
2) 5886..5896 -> 15.0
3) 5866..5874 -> 11.9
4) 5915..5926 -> 9.1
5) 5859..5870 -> 10.2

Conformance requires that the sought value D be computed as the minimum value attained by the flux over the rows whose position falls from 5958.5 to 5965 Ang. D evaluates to 140.4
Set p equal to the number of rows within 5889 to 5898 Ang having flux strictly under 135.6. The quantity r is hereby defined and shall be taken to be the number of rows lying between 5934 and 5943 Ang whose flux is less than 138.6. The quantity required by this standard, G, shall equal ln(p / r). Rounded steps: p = 7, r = 2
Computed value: 1.3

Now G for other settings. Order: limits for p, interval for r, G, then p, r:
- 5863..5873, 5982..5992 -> -0.7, 2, 4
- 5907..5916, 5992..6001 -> -0.3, 3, 4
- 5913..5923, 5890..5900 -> -0.2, 6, 7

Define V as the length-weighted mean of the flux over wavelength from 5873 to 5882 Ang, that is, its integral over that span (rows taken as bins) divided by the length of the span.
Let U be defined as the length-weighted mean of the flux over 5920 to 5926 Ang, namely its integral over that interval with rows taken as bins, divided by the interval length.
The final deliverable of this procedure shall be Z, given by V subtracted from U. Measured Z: -20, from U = 132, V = 152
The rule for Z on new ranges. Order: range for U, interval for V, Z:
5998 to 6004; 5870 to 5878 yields -13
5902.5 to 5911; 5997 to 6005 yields 3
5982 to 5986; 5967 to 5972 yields -7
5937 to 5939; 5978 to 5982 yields -1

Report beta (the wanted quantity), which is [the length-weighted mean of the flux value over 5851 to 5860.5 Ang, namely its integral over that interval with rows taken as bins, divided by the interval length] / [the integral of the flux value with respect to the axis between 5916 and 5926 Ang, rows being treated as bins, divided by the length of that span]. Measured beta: 1.01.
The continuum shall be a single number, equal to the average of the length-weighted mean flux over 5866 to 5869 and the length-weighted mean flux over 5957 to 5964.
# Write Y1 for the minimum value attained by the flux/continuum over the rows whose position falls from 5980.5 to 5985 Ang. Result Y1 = 0.96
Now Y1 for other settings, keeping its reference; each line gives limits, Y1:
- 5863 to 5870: 0.91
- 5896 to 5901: 0.91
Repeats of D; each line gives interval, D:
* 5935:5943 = 130.8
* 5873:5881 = 142.9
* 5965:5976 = 138.7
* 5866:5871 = 122.8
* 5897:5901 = 122.8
